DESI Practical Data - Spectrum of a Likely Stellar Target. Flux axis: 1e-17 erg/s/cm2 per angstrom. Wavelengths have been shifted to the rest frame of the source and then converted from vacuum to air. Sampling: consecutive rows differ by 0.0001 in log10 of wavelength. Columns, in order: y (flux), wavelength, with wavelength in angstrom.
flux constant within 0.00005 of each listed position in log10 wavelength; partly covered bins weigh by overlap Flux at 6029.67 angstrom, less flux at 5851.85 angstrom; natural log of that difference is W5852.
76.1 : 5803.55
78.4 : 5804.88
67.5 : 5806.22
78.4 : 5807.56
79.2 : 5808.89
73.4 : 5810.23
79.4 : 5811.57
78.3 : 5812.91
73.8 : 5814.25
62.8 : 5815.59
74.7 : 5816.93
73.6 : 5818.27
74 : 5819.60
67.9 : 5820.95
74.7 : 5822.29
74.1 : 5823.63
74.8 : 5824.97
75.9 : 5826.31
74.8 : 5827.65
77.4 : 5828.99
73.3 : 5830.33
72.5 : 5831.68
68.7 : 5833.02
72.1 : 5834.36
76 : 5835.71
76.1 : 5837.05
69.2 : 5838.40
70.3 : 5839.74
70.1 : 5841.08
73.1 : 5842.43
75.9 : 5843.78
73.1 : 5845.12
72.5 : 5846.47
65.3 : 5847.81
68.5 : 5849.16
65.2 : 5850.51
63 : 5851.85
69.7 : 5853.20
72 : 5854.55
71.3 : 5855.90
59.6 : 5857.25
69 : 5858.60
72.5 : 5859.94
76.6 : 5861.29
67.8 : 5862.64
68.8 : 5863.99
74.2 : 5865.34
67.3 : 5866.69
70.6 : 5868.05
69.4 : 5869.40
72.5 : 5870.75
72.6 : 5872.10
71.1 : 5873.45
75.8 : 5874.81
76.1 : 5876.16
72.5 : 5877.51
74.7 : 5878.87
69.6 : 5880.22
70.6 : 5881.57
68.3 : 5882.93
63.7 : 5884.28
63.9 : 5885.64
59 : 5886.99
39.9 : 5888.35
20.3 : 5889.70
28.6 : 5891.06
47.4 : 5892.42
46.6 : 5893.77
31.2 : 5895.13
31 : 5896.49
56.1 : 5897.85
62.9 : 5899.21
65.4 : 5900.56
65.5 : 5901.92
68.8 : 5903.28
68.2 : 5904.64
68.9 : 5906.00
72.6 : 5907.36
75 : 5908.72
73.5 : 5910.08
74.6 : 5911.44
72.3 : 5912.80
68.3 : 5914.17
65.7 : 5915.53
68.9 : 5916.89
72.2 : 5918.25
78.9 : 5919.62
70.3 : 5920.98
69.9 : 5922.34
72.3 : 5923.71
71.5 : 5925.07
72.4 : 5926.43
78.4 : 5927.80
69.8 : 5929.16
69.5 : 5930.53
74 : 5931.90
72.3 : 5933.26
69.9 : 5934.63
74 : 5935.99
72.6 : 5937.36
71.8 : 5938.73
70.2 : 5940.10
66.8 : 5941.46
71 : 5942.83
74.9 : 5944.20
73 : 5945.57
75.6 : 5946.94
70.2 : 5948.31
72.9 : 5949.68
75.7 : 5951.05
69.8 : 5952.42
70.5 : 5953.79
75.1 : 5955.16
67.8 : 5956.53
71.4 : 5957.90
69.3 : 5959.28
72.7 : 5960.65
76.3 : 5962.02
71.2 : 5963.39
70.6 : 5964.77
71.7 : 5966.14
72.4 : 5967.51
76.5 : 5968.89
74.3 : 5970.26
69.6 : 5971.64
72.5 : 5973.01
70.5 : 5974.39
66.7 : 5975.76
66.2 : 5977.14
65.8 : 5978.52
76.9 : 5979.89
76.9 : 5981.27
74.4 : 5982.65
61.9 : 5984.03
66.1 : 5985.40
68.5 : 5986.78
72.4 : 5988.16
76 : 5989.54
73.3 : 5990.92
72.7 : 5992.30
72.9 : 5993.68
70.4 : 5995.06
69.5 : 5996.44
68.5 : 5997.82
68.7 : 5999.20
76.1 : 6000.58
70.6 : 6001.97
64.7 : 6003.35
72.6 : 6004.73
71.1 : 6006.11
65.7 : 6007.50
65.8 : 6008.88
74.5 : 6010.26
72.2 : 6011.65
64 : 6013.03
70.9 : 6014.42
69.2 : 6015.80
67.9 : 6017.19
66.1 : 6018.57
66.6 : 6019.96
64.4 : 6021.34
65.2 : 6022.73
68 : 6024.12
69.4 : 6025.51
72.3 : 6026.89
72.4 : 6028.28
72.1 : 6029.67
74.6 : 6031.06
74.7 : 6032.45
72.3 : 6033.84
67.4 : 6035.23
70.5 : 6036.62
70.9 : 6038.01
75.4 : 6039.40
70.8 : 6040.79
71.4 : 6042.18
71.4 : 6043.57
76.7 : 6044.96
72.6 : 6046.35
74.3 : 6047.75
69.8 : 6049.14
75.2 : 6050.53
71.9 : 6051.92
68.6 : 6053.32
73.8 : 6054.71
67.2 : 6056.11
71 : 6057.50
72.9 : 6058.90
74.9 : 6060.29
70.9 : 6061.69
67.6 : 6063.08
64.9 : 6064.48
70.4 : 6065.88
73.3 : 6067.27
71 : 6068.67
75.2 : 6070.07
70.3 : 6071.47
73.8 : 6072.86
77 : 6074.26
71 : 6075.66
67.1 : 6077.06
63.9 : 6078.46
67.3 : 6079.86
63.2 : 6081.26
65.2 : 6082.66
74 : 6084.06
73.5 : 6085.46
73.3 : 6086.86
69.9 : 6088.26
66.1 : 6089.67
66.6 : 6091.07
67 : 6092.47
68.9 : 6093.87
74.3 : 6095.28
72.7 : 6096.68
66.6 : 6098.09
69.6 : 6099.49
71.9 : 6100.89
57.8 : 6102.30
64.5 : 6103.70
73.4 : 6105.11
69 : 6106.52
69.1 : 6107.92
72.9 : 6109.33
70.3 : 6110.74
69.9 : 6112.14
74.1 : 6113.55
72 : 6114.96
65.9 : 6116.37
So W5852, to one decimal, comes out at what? 2.2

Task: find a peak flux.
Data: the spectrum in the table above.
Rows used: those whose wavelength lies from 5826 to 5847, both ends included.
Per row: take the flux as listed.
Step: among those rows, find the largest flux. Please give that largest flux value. 77.4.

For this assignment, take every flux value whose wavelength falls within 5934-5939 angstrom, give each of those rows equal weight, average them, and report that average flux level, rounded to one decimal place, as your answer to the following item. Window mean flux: 72.1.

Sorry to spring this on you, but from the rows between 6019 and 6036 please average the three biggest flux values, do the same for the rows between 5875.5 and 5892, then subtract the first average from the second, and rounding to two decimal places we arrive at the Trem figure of 0.53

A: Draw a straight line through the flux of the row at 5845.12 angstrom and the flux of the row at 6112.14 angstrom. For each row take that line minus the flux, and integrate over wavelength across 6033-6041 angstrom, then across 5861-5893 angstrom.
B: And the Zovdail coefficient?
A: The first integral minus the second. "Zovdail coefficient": -280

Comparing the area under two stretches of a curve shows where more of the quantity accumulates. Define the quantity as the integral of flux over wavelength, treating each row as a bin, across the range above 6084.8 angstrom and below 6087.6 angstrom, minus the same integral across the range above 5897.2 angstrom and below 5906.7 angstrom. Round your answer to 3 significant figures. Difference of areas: -414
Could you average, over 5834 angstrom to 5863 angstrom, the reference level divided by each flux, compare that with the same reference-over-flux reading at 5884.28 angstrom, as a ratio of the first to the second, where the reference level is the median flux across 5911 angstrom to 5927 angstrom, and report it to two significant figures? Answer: 0.91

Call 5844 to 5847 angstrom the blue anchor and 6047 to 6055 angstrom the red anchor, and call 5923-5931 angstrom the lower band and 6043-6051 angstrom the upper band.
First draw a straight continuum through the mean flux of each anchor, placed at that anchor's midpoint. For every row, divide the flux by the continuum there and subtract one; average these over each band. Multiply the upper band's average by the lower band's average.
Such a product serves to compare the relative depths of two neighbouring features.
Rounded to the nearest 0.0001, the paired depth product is -0.0001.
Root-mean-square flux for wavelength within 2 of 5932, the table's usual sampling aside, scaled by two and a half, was 179.9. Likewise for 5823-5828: 187.3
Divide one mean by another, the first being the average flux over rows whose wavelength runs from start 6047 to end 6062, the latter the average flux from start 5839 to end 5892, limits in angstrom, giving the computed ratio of 1.08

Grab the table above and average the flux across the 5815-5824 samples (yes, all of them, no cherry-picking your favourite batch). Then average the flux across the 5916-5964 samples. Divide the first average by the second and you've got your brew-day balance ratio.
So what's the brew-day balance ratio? 0.99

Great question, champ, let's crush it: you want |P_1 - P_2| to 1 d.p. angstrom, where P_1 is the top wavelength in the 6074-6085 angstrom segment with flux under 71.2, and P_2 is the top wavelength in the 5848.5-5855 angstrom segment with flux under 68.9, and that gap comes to 230.8 angstrom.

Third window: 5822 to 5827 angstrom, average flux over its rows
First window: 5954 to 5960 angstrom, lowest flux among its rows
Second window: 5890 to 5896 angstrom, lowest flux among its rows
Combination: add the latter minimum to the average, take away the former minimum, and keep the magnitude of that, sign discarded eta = 36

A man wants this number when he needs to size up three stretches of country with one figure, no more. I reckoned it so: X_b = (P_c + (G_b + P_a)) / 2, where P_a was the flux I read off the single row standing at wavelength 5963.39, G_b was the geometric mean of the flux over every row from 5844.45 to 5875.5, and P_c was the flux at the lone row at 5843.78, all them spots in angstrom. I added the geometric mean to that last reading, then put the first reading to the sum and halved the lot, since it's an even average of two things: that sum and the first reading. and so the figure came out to 108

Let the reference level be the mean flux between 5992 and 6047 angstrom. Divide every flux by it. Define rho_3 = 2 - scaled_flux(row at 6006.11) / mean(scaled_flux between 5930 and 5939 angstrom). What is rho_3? 1.013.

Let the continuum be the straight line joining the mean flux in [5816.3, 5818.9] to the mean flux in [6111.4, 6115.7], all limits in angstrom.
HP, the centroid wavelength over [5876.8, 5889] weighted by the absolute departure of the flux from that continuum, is 5886.0 angstrom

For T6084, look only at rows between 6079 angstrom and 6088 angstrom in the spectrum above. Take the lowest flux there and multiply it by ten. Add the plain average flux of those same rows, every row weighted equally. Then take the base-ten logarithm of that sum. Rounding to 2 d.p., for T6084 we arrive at 2.85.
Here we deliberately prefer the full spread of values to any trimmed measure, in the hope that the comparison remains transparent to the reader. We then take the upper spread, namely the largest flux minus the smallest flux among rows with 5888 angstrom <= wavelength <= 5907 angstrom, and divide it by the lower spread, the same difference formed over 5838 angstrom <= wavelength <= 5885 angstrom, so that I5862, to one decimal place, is 2.9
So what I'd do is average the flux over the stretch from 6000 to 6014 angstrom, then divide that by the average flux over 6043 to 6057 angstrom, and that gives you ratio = 0.97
